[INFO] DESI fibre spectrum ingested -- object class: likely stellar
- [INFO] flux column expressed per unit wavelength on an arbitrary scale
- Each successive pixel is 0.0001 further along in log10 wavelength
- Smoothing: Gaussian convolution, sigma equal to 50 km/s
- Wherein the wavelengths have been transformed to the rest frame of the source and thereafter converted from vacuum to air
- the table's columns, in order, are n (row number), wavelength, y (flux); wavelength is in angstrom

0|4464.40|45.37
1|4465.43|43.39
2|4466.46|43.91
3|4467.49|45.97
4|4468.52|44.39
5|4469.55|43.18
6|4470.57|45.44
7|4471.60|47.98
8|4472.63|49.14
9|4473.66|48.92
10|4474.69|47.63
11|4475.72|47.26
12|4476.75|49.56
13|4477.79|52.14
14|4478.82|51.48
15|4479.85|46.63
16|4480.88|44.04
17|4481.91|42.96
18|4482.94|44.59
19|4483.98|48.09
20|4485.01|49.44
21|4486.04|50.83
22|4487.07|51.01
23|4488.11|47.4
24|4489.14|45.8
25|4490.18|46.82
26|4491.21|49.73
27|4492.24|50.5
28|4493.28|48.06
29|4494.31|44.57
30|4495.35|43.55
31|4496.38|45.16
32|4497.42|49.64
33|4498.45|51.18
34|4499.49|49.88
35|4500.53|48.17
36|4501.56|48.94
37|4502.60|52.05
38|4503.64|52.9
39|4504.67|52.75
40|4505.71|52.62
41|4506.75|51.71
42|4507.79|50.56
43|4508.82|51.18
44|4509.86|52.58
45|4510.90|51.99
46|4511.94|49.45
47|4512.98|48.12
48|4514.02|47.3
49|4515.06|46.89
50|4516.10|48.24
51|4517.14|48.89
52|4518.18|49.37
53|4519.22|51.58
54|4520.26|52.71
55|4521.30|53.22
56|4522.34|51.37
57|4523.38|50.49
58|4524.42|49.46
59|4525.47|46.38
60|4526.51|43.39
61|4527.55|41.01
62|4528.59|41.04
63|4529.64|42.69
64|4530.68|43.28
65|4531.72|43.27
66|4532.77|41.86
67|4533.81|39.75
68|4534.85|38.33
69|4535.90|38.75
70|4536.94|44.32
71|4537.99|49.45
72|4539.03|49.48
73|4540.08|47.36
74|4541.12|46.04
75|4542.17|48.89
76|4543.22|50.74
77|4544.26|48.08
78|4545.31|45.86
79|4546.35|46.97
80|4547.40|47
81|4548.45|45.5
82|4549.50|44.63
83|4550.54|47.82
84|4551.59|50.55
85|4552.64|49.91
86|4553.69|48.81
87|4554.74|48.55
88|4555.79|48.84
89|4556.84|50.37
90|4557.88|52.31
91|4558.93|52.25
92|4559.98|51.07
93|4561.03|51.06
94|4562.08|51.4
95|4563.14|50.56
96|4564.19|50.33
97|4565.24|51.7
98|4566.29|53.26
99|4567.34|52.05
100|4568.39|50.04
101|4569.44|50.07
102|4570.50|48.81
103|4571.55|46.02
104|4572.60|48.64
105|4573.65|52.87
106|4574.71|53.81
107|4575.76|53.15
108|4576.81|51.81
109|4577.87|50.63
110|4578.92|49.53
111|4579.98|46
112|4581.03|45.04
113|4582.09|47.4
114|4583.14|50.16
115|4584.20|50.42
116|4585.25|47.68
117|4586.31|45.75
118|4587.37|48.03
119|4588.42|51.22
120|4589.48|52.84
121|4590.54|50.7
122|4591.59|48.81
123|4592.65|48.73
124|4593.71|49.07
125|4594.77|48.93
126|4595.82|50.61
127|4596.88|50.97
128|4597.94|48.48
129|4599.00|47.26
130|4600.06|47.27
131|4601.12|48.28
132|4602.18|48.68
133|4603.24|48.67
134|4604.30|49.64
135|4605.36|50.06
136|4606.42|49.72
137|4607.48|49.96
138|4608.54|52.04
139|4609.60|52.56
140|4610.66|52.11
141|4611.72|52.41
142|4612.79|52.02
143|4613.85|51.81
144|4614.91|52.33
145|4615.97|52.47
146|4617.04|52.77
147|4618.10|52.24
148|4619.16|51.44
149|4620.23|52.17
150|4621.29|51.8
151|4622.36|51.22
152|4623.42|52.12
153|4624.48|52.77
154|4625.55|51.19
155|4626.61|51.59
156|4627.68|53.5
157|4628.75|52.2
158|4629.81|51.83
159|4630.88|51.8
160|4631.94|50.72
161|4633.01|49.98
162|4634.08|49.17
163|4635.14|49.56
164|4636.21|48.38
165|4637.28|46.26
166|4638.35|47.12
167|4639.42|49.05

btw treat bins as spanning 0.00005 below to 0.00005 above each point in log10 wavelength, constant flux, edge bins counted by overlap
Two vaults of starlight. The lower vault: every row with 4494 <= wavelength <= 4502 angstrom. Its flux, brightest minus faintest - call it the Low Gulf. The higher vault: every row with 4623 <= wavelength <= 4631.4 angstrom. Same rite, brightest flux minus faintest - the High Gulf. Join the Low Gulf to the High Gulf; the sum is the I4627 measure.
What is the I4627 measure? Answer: 10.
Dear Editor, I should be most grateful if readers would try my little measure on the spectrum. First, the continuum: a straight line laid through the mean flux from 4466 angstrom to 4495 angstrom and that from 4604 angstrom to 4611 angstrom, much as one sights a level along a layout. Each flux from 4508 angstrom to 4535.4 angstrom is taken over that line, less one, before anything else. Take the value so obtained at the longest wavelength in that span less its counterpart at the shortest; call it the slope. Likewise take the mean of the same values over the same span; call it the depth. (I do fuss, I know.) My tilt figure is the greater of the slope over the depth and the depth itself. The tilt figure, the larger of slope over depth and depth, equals 9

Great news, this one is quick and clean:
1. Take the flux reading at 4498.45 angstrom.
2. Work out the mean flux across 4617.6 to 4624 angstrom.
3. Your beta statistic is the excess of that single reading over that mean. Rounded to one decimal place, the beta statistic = -0.7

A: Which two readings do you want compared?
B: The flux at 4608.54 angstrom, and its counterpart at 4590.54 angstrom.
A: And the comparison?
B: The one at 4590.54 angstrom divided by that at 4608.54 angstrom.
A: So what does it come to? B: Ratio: 0.97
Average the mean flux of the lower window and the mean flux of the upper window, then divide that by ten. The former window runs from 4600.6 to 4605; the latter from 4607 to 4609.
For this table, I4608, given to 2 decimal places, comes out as 4.99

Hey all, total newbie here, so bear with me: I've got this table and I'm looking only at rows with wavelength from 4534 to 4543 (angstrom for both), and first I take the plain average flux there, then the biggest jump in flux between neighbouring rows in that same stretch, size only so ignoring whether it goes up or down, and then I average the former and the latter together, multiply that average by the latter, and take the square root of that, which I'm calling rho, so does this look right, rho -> 11.9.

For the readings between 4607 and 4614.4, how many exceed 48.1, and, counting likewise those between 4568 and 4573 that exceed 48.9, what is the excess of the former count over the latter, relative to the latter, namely 2.5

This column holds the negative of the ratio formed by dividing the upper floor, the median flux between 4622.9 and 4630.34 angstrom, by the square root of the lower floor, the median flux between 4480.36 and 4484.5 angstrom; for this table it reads -7.8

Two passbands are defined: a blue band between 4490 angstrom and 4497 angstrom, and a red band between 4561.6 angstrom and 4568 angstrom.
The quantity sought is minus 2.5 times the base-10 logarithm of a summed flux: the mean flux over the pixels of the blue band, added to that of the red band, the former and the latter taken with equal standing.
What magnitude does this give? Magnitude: -4.983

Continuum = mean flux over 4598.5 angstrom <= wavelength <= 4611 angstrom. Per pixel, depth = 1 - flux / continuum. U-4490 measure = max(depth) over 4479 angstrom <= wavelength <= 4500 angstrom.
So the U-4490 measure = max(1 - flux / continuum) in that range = 0.14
